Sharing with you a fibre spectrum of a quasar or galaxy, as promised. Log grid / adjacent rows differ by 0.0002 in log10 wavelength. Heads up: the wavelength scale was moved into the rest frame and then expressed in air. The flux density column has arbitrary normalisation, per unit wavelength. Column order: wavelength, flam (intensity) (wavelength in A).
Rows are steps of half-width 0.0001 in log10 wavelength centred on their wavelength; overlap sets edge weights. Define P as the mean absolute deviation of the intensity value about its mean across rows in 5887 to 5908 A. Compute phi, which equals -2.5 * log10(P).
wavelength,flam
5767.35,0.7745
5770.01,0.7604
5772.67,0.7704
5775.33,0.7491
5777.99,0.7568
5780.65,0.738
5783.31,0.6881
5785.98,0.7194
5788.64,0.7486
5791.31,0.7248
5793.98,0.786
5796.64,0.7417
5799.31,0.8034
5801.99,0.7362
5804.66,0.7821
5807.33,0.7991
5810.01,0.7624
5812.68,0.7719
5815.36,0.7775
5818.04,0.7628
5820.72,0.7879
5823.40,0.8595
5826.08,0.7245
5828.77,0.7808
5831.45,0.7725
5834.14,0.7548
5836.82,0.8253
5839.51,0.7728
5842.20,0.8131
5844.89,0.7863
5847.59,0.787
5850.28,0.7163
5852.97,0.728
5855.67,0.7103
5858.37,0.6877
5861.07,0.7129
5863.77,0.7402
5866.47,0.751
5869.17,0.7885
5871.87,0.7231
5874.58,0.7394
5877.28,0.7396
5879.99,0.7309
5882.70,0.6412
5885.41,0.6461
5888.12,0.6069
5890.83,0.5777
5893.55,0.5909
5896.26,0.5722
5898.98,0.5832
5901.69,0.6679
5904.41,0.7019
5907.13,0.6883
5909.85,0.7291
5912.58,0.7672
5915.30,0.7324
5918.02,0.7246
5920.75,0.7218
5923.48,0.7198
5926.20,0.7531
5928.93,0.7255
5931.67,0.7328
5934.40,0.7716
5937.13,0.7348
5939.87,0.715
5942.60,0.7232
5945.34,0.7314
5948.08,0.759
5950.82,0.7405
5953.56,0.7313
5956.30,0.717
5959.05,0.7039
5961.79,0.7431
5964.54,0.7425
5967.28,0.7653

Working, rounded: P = 0.047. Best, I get 3.32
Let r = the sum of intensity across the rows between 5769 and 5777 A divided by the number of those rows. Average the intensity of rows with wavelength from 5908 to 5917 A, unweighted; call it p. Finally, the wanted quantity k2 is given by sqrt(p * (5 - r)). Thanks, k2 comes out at 1.77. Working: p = 0.743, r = 0.76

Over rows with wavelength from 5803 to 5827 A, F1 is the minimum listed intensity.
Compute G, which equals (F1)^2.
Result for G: 0.52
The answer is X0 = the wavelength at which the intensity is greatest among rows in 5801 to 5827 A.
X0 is 5823.40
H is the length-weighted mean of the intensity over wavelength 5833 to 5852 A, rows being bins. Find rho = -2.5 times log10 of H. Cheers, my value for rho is 0.27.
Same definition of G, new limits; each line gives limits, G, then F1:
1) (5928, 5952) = 0.51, 0.715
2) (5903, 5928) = 0.47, 0.6883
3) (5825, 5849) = 0.52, 0.7245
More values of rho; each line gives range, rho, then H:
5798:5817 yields 0.28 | 0.78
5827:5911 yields 0.37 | 0.71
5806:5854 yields 0.27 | 0.78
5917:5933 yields 0.34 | 0.73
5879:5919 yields 0.45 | 0.66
